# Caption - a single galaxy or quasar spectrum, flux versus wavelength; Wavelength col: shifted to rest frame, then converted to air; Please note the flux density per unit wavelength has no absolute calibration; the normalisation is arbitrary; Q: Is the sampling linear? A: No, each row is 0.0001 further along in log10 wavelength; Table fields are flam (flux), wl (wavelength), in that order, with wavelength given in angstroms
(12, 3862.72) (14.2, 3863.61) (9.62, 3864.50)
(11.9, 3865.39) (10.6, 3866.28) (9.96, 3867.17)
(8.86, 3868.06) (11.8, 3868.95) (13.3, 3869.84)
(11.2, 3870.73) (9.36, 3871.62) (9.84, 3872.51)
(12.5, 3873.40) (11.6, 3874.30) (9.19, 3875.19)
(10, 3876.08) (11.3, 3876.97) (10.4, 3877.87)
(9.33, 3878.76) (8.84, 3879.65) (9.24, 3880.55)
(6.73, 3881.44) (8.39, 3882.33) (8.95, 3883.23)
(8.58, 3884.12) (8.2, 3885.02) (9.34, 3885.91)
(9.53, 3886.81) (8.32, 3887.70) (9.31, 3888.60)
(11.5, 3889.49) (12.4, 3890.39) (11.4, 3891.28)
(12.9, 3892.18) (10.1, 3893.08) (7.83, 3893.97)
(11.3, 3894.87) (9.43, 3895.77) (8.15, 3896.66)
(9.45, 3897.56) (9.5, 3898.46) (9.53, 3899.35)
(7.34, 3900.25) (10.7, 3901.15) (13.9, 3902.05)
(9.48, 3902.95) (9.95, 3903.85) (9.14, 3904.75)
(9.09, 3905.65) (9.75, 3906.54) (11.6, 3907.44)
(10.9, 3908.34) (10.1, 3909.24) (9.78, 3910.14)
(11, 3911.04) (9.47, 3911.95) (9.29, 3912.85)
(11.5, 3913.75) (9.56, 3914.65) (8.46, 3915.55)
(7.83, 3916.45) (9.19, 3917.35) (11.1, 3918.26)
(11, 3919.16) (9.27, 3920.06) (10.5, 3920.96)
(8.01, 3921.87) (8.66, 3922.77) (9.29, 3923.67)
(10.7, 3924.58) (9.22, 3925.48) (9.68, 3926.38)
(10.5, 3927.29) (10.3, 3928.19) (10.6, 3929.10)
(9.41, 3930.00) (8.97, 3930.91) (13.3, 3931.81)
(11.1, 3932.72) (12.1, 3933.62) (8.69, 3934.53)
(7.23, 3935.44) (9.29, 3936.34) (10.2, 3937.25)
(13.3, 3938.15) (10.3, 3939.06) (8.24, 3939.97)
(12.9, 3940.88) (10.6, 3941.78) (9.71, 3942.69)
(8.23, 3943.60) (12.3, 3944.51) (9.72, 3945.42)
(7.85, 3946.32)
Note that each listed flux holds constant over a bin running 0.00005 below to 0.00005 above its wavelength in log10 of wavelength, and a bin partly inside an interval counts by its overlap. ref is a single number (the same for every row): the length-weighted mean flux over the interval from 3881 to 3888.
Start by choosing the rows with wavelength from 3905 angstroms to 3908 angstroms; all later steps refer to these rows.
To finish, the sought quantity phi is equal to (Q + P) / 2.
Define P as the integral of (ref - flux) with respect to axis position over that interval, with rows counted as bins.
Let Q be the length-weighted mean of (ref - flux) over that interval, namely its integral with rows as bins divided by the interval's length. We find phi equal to -3.2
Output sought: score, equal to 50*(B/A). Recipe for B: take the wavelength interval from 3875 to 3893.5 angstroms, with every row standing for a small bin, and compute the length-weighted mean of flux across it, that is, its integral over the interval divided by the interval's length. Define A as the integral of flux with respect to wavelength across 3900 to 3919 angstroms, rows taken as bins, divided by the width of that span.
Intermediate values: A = 10.0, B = 9.72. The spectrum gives 48.6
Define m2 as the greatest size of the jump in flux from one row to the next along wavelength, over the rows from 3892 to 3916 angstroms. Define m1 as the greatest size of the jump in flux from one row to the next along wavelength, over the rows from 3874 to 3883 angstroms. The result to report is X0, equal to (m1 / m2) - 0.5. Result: 0.07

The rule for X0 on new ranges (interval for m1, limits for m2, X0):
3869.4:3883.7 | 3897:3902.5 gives 0.29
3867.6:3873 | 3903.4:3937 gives 0.18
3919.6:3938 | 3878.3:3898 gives 0.75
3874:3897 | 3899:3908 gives 0.29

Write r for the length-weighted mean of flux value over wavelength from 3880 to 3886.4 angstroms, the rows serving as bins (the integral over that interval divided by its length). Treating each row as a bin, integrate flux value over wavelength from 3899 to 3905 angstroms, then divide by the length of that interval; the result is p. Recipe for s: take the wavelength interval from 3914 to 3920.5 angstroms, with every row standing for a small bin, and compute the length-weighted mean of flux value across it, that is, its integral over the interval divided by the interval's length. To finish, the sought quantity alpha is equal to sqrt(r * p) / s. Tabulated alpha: 0.97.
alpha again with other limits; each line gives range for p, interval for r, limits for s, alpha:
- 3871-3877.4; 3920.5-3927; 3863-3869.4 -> 0.91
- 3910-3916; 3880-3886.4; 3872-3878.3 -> 0.86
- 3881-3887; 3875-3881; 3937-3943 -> 0.84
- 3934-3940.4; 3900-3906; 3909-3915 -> 0.97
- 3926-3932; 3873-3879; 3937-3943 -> 0.97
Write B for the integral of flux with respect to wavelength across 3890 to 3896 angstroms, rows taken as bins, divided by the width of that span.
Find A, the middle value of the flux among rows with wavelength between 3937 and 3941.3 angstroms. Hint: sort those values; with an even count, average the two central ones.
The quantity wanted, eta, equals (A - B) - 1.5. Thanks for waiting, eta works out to -2.0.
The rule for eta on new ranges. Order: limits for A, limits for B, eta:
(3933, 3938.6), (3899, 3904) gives -1.9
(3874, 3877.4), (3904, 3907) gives -0.3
